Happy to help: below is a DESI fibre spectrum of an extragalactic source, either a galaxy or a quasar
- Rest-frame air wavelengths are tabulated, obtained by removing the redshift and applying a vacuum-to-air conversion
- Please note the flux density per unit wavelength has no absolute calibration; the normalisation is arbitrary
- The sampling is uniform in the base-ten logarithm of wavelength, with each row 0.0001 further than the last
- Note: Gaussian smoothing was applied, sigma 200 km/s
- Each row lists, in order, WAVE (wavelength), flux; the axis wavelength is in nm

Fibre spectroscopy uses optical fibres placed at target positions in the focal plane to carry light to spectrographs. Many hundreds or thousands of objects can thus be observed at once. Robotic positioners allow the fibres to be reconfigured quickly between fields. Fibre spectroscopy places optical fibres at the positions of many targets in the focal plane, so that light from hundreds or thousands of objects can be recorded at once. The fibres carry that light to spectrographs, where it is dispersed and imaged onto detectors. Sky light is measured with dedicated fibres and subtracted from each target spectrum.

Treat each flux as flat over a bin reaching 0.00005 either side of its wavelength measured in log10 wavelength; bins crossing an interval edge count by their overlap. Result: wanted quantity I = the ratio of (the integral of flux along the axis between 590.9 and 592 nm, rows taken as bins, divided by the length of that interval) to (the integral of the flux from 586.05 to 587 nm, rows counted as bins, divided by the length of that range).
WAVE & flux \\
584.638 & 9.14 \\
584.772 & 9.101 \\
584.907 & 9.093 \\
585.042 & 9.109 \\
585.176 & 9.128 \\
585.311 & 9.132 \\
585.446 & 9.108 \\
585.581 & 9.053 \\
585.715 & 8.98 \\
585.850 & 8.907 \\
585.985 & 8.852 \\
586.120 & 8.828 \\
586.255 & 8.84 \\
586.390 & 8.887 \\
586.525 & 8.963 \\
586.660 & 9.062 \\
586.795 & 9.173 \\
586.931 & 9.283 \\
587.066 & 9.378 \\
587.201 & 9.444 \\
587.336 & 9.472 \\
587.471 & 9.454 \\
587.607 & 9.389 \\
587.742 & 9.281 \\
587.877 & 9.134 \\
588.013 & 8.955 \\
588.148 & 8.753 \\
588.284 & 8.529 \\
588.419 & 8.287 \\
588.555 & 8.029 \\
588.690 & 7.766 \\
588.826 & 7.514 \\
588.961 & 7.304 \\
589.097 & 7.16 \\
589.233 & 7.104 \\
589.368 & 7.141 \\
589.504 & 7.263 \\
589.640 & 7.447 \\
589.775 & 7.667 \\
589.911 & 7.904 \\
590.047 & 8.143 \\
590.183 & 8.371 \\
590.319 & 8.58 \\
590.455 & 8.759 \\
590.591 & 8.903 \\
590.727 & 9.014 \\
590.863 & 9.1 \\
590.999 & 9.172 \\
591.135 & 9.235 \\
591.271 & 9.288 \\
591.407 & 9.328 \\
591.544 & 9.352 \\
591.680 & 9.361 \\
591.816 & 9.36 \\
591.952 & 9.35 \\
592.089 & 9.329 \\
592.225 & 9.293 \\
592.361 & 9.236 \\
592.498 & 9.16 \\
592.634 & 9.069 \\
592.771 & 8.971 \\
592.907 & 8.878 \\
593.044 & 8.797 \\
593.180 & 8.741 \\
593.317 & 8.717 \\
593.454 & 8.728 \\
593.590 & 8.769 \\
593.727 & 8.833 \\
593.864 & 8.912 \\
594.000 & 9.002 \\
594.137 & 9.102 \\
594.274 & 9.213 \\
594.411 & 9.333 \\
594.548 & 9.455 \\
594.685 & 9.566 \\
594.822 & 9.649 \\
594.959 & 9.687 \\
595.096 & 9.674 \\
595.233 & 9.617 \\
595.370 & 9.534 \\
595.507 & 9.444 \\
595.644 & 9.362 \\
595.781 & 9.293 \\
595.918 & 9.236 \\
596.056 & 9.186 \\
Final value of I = 1.03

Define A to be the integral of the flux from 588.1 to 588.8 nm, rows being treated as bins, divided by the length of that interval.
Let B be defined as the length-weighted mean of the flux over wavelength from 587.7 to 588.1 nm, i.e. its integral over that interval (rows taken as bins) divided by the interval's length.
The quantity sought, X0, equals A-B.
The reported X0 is -0.9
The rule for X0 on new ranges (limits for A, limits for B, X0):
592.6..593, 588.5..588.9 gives 1.2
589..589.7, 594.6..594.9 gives -2.4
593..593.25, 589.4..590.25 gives 1.0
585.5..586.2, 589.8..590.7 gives 0.5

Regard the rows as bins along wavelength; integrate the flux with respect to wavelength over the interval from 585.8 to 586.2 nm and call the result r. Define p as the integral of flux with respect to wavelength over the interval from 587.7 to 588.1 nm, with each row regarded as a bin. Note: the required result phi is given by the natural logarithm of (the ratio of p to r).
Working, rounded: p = 3.6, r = 3.54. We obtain 0.027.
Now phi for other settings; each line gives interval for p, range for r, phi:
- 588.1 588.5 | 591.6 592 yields -0.100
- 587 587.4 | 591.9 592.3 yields 0.013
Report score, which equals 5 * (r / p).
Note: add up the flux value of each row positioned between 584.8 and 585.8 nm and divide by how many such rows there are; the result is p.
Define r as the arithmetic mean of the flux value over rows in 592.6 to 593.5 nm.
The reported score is 4.9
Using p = 9.1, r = 8.84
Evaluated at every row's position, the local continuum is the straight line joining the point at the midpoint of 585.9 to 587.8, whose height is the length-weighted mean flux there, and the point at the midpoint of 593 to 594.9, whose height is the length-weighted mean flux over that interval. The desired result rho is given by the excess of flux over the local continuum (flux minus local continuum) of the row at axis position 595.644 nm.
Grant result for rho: 0.32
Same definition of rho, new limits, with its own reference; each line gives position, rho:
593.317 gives -0.36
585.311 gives -0.05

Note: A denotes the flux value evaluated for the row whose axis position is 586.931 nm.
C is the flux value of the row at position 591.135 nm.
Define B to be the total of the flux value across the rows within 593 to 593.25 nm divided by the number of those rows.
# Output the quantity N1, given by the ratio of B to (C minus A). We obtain -183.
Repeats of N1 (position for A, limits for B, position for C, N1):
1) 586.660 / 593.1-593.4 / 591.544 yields 30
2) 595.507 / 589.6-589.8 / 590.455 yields -11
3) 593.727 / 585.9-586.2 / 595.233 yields 11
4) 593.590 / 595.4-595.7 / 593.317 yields -181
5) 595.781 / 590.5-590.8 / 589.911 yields -6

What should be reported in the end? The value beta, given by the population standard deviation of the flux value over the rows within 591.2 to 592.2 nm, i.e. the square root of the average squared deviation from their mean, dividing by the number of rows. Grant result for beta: 0.02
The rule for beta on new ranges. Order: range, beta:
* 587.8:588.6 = 0.38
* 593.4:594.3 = 0.17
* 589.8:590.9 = 0.40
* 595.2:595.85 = 0.12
